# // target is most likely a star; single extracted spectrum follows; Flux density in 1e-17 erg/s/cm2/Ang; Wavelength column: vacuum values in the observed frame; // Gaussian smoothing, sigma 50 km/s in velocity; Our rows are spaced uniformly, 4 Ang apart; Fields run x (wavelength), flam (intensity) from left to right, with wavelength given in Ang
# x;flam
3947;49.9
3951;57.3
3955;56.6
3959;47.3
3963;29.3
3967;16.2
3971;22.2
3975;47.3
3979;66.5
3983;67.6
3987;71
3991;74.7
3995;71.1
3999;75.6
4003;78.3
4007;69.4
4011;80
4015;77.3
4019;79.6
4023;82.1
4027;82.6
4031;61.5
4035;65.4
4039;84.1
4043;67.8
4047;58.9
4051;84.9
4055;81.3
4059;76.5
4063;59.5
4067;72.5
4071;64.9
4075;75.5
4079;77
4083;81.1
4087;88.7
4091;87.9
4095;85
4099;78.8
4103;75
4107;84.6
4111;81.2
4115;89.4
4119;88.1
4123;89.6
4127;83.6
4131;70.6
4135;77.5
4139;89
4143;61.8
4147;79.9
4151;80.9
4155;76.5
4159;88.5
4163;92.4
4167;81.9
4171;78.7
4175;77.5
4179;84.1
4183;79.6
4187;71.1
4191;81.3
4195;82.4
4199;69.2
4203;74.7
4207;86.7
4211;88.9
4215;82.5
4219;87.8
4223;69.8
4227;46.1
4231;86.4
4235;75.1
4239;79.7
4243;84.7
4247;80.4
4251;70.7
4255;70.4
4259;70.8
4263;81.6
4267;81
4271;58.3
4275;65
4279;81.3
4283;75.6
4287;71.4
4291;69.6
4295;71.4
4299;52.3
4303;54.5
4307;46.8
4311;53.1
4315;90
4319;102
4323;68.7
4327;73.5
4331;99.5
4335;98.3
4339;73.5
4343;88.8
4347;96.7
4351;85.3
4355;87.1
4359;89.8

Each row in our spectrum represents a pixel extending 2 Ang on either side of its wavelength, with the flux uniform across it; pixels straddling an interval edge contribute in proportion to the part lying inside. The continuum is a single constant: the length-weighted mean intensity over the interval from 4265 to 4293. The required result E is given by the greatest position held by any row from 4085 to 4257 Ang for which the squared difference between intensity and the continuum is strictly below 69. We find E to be 4255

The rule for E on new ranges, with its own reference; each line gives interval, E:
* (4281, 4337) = 4327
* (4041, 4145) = 4135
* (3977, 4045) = 4043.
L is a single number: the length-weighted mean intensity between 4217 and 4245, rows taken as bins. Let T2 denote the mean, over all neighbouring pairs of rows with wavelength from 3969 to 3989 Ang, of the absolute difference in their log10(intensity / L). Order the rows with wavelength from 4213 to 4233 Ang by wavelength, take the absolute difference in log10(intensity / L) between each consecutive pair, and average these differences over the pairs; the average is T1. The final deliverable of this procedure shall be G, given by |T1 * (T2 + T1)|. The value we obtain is 0.0393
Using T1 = 0.145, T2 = 0.126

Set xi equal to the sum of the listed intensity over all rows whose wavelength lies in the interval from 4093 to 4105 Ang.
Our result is 239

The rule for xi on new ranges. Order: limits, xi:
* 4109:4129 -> 432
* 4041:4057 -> 293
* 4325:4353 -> 616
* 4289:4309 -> 295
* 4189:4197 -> 164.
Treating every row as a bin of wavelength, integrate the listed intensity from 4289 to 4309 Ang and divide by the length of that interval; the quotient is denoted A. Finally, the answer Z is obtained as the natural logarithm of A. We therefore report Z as 4.08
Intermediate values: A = 59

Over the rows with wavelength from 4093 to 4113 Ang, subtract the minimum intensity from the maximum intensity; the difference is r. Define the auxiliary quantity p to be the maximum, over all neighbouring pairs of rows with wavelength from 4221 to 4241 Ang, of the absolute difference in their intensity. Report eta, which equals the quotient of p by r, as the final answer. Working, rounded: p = 40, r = 10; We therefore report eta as 4.0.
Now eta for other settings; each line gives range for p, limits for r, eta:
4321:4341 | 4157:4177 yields 1.7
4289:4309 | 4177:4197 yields 1.5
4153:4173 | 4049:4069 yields 0.5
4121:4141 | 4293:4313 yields 0.5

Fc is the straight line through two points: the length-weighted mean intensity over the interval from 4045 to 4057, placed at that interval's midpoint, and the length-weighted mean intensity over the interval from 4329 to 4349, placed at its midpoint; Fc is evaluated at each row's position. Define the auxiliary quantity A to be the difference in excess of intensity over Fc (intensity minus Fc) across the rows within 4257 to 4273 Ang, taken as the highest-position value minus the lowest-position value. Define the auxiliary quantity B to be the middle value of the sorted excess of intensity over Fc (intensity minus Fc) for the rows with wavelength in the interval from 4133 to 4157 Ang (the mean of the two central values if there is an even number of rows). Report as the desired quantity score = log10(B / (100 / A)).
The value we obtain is -0.7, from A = -13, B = -1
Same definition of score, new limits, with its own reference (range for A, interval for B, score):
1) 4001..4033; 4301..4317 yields 0.8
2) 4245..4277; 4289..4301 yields 0.5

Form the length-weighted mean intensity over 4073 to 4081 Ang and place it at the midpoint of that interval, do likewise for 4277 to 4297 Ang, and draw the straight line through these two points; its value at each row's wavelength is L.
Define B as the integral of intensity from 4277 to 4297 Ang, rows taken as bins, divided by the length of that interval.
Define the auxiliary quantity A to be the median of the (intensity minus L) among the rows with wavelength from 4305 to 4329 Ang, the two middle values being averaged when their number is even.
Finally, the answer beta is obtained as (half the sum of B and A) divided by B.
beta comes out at 0.48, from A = -2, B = 74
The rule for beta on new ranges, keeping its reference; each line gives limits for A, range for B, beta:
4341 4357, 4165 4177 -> 0.59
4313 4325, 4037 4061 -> 0.61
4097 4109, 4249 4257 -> 0.52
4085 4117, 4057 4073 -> 0.56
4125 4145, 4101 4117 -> 0.51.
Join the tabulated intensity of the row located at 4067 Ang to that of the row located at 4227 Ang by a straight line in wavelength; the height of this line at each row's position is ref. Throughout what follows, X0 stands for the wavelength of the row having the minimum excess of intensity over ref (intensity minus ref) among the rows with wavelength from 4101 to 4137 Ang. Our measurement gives 4103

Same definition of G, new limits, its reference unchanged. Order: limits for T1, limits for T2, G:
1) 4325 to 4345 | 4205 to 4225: 0.0111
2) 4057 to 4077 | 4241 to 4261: 0.0076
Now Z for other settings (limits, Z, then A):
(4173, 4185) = 4.39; 80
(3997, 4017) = 4.33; 76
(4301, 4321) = 4.24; 69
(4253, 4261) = 4.26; 71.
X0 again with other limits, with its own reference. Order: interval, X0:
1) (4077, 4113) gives 4079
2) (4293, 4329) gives 4307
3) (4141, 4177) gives 4143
